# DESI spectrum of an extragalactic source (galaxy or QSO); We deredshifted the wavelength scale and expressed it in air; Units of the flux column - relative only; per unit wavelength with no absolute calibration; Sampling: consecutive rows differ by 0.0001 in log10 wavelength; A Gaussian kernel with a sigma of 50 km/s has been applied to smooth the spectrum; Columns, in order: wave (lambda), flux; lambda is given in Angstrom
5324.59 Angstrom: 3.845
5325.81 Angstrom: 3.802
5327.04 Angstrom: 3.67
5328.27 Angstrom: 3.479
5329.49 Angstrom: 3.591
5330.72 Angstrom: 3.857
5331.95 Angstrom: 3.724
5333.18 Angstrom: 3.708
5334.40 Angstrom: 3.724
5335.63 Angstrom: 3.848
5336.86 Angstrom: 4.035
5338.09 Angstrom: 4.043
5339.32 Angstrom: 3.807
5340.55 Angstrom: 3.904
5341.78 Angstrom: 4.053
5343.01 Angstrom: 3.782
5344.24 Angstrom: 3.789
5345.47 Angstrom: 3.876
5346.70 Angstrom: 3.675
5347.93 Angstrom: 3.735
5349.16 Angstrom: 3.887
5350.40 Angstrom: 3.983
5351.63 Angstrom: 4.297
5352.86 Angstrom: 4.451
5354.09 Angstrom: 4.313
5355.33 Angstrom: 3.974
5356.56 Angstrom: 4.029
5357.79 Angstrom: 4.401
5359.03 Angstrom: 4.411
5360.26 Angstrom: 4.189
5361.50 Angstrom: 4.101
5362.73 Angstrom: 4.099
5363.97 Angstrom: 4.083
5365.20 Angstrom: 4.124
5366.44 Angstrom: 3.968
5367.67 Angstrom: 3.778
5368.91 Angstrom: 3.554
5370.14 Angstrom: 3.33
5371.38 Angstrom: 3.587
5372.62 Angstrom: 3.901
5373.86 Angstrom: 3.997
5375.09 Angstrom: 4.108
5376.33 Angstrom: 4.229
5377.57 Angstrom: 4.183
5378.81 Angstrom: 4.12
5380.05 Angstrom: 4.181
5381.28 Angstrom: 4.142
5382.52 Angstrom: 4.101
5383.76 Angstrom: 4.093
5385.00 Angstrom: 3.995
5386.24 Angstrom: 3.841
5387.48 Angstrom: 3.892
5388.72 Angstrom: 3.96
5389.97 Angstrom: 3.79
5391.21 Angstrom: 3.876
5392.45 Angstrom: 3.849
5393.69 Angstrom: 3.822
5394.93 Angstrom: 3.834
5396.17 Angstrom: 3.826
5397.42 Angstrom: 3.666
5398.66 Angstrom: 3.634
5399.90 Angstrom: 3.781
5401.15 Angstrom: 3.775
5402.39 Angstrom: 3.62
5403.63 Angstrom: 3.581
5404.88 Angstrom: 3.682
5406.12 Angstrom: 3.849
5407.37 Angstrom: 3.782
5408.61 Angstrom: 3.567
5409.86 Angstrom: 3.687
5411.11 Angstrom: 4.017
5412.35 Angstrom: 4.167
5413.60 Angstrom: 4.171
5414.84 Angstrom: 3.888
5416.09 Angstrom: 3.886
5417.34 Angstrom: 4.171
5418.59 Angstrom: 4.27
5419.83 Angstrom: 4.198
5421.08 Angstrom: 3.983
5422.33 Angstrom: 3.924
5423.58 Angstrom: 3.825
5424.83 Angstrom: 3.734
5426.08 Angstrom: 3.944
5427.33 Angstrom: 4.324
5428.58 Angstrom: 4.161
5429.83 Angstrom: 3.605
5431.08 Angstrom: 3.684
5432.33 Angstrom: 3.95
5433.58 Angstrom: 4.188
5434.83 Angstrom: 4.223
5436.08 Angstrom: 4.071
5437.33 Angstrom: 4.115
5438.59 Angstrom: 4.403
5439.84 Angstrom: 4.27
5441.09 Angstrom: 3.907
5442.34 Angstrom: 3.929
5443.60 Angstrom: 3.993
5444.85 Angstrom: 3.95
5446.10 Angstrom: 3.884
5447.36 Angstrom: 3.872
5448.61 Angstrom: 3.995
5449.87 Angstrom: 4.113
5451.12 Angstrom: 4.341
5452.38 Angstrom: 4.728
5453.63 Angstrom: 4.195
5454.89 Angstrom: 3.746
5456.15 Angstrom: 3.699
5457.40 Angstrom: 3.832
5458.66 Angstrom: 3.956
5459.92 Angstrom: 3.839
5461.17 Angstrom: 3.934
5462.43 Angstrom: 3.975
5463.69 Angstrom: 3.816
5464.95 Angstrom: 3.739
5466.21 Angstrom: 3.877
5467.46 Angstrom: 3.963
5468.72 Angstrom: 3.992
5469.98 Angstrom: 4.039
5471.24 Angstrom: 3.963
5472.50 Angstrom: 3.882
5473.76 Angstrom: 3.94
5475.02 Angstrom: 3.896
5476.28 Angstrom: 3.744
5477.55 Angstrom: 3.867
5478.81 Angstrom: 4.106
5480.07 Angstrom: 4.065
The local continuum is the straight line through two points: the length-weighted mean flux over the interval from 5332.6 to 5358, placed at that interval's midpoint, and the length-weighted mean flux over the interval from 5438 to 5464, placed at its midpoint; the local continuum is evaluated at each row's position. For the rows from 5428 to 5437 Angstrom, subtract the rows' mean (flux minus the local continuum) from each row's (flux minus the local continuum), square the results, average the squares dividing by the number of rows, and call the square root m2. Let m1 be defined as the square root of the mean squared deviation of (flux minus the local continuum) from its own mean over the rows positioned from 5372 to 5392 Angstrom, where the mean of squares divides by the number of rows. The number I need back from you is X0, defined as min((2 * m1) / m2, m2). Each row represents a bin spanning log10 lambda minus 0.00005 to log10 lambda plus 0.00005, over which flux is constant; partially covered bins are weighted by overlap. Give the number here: 0.23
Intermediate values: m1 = 0.13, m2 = 0.23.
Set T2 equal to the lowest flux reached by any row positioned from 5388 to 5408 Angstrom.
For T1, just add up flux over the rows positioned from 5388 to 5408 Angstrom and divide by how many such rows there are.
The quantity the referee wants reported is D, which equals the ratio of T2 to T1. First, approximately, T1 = 3.77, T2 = 3.581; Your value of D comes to 0.950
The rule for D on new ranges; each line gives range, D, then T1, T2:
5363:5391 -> 0.842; 3.95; 3.33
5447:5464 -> 0.924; 4.00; 3.699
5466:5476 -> 0.983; 3.94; 3.877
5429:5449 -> 0.901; 4.00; 3.605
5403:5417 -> 0.928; 3.84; 3.567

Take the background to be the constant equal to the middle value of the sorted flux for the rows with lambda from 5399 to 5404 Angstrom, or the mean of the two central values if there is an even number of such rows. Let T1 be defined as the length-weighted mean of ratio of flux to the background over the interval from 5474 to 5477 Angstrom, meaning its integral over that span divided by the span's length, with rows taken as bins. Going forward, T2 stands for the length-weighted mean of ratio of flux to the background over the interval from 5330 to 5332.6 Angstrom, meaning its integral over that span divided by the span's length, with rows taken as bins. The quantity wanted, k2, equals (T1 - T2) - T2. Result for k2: -1.00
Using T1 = 1.04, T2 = 1.02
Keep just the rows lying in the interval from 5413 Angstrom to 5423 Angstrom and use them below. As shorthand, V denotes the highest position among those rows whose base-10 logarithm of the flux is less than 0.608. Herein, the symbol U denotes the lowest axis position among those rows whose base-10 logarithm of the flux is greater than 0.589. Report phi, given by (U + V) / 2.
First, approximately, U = 5413.60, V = 5422.33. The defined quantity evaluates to 5418.0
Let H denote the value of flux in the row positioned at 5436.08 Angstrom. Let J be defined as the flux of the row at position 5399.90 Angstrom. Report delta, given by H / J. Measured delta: 1.08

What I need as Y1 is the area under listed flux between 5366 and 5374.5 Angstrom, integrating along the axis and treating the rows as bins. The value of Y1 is 32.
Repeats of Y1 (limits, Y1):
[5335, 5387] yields 208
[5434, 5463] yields 117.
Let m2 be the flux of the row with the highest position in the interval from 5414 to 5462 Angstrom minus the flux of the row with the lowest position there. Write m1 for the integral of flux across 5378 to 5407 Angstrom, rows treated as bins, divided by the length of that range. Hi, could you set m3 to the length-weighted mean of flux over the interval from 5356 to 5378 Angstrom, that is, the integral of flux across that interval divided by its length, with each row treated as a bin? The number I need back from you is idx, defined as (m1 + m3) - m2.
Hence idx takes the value 7.8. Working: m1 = 3.87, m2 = 0.0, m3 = 4.00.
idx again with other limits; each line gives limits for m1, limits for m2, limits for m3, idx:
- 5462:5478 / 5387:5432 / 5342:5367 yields 8.2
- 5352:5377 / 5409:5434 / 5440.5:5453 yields 7.6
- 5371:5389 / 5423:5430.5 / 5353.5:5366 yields 8.4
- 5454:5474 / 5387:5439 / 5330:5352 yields 7.2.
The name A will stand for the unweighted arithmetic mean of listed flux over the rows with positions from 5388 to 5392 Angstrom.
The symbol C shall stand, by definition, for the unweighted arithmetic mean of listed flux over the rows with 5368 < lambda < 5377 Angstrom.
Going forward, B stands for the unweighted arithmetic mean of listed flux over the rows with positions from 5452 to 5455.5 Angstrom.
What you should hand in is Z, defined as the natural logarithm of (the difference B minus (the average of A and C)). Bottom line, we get -1.0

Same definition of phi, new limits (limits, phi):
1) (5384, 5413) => 5398.1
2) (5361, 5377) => 5367.7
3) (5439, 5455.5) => 5447.4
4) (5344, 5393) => 5370.8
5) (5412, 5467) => 5439.3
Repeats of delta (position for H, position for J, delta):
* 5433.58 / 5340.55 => 1.07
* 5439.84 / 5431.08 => 1.16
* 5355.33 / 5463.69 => 1.04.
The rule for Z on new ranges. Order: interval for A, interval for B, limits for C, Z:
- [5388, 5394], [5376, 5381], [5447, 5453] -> -1.9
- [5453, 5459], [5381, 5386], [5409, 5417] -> -1.9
